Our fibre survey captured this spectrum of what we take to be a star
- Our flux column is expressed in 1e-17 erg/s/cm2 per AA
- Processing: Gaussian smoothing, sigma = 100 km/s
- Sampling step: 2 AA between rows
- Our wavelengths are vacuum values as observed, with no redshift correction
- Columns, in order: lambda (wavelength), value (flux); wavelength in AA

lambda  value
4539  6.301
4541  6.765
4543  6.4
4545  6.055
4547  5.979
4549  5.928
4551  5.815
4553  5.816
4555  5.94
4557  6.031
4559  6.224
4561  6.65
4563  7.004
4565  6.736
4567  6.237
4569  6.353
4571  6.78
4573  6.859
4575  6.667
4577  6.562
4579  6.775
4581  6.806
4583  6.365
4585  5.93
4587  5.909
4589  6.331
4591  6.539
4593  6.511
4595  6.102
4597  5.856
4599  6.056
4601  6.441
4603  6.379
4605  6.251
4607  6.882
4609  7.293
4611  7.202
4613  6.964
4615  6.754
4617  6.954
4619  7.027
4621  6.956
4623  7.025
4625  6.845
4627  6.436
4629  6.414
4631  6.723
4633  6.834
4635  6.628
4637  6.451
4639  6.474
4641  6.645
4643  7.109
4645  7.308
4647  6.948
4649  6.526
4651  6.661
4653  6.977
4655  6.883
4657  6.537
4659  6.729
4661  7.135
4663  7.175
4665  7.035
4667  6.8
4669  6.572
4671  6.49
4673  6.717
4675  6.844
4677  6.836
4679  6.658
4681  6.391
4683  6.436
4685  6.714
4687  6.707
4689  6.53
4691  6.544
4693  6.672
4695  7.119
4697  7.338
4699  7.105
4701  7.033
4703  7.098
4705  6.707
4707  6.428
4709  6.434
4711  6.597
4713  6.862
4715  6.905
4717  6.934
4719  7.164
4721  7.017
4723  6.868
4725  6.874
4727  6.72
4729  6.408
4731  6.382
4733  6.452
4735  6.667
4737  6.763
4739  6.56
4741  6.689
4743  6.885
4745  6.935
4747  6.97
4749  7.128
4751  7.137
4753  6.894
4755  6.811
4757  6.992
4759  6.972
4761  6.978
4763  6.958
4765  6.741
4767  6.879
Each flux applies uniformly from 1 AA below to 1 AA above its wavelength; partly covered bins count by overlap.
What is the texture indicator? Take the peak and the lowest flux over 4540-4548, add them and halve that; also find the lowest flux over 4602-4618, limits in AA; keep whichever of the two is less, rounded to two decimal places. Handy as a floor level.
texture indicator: 6.25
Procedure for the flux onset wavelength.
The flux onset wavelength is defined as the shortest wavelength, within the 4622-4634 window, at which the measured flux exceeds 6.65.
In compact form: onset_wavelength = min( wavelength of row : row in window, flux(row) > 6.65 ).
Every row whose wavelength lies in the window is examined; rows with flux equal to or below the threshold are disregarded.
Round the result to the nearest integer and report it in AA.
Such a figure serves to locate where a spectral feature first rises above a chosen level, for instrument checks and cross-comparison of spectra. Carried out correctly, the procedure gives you 4623 AA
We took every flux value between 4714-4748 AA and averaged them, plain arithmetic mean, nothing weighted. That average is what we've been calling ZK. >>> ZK 6.78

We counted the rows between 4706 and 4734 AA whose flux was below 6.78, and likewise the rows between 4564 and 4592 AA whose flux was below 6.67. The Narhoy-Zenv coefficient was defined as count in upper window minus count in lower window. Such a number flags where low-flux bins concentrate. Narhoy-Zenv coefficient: -2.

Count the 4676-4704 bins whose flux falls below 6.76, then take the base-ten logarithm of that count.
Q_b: 0.90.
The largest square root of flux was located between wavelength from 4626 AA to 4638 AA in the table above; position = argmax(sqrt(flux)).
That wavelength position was 4633 AA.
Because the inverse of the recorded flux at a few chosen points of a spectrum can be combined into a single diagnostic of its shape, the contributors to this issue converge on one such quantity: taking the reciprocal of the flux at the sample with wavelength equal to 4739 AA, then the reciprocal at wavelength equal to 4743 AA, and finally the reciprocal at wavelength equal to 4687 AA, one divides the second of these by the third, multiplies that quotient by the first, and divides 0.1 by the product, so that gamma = 0.67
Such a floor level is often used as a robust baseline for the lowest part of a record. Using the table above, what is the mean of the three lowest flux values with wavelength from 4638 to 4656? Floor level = 6.5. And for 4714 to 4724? 6.9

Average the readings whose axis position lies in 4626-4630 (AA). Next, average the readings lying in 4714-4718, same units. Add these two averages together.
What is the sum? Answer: 13.3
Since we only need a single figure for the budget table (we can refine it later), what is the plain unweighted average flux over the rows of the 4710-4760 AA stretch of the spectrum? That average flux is 6.823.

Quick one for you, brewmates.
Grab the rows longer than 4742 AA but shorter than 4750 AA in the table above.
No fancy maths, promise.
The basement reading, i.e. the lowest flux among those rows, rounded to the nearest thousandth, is 6.885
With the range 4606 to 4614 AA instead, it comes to 6.882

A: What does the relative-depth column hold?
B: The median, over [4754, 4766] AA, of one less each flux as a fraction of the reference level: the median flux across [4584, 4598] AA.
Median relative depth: -0.14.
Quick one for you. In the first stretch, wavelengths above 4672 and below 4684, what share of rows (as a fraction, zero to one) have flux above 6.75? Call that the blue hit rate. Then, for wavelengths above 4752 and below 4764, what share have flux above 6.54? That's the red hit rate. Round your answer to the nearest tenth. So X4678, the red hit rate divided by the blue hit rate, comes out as 3.0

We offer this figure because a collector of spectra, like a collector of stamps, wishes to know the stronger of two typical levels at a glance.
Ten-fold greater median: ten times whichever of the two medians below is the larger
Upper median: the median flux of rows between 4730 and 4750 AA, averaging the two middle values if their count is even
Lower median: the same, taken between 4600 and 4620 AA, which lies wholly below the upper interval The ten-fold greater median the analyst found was 69.2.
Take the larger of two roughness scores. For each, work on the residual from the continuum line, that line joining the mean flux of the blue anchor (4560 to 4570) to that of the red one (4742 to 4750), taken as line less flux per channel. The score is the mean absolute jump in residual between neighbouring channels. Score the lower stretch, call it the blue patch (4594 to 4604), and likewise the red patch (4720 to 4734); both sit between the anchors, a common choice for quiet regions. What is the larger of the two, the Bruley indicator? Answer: 0.223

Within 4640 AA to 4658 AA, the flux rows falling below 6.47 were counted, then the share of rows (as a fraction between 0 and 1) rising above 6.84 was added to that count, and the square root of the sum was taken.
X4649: 0.7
